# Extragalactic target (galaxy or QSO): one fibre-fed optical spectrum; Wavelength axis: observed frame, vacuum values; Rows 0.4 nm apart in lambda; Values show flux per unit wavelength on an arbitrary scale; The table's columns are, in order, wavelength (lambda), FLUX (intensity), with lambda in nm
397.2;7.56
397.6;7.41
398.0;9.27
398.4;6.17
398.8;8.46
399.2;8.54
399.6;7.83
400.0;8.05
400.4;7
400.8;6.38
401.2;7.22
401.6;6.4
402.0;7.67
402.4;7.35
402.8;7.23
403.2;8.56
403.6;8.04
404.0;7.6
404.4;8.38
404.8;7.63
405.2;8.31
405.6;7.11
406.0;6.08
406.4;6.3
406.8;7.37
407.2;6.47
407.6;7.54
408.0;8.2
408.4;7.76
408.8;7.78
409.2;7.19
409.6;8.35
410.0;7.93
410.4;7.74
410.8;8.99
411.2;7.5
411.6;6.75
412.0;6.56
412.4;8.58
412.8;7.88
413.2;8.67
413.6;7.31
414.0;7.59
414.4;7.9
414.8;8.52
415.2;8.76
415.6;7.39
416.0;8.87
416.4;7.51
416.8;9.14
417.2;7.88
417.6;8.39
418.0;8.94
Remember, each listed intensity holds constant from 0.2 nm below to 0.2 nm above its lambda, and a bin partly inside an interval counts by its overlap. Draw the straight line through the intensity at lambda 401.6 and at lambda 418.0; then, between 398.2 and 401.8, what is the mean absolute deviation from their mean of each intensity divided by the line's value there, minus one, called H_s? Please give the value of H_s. 0.14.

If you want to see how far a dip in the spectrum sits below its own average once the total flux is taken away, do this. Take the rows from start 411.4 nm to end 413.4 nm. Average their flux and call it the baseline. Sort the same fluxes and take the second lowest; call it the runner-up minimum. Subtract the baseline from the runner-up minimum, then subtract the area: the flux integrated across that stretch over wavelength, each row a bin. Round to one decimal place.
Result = -16.3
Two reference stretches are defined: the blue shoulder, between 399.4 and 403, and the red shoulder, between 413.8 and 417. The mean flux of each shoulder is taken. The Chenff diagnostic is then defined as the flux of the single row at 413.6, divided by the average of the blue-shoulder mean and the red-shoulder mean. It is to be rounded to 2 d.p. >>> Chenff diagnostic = 0.95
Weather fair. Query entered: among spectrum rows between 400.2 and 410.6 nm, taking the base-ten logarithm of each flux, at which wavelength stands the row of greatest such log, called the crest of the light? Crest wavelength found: 403.2 nm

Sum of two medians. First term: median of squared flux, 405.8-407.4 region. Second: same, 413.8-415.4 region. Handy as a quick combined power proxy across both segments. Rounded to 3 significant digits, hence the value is 108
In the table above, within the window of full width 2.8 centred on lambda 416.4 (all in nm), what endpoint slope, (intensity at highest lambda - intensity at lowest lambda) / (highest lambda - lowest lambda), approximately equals -0.2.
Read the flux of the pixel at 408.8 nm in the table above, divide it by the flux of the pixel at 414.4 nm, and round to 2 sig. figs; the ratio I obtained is 0.98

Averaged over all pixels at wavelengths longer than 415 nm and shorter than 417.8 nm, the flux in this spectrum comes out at 8.28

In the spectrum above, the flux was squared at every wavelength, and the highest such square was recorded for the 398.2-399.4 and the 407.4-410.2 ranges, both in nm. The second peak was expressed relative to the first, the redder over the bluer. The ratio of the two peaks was 0.96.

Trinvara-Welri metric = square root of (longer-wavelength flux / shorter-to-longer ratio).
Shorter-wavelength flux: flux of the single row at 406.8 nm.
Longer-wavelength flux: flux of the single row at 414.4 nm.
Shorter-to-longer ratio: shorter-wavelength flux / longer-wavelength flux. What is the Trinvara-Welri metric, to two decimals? 2.91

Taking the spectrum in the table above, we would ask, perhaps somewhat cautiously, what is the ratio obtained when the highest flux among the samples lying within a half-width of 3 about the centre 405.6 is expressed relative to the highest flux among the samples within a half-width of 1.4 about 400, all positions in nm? 1.00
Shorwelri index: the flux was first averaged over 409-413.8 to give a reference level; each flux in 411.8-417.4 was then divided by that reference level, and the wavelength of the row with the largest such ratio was 416.8 nm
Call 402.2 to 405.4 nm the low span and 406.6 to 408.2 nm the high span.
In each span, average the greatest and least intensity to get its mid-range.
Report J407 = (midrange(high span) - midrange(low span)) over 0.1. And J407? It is -5.6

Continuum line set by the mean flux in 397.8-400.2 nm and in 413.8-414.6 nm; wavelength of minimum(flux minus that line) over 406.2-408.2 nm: 406.4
